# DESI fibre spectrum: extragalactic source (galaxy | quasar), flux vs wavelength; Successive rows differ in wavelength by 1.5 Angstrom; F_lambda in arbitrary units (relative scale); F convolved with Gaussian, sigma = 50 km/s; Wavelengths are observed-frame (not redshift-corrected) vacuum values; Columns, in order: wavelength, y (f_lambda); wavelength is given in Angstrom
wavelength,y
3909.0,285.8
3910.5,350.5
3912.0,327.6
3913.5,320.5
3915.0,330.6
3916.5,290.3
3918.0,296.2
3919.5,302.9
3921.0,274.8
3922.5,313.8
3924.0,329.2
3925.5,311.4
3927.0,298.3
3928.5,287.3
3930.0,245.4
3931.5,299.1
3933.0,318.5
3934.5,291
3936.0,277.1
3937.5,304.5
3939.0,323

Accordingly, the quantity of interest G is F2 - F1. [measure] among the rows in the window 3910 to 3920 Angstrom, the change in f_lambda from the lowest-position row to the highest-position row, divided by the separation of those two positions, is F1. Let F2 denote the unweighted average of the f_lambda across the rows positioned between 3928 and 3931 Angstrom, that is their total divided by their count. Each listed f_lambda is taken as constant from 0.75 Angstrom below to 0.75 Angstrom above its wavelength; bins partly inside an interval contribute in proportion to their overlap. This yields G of 272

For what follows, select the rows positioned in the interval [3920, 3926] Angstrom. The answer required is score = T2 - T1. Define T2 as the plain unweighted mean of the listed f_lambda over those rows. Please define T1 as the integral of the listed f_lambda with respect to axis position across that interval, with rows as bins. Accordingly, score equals -1534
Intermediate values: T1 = 1842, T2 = 307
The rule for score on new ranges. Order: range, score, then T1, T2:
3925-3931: -1425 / 1711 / 286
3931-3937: -1483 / 1780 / 296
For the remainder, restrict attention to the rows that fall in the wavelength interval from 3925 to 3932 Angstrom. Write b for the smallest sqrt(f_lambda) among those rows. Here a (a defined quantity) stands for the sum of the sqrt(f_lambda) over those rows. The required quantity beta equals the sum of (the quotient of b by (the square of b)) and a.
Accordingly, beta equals 85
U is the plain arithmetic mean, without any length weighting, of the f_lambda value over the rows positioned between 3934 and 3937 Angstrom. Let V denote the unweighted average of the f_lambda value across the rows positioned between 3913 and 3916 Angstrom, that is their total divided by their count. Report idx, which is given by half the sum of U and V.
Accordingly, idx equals 305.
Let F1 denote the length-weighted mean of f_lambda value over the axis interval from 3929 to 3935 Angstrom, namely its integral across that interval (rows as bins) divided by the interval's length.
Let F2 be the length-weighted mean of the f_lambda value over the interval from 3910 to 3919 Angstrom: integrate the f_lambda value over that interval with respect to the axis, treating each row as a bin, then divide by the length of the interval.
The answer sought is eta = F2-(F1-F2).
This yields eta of 348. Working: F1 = 288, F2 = 318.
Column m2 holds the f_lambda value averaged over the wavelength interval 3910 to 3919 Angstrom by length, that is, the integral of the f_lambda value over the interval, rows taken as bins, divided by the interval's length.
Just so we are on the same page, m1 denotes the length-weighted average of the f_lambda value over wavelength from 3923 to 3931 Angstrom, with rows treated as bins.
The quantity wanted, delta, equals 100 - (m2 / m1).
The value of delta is 98.92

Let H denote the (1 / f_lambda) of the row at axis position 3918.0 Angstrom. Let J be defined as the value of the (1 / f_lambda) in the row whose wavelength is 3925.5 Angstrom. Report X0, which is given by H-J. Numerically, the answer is 0.0002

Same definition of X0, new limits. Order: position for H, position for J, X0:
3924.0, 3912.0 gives 0.0000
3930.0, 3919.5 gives 0.0008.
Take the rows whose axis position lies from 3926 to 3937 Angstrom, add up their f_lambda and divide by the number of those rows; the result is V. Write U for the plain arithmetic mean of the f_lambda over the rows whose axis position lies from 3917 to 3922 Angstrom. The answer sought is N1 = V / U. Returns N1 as 0.99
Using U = 291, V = 288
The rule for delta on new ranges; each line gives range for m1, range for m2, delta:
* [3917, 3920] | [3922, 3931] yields 99.00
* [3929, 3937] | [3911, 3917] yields 98.89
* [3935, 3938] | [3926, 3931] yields 99.03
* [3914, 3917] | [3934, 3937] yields 99.09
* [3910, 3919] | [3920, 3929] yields 99.05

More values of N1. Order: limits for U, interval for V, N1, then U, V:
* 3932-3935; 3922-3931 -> 0.98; 305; 298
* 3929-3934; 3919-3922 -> 1.00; 288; 289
